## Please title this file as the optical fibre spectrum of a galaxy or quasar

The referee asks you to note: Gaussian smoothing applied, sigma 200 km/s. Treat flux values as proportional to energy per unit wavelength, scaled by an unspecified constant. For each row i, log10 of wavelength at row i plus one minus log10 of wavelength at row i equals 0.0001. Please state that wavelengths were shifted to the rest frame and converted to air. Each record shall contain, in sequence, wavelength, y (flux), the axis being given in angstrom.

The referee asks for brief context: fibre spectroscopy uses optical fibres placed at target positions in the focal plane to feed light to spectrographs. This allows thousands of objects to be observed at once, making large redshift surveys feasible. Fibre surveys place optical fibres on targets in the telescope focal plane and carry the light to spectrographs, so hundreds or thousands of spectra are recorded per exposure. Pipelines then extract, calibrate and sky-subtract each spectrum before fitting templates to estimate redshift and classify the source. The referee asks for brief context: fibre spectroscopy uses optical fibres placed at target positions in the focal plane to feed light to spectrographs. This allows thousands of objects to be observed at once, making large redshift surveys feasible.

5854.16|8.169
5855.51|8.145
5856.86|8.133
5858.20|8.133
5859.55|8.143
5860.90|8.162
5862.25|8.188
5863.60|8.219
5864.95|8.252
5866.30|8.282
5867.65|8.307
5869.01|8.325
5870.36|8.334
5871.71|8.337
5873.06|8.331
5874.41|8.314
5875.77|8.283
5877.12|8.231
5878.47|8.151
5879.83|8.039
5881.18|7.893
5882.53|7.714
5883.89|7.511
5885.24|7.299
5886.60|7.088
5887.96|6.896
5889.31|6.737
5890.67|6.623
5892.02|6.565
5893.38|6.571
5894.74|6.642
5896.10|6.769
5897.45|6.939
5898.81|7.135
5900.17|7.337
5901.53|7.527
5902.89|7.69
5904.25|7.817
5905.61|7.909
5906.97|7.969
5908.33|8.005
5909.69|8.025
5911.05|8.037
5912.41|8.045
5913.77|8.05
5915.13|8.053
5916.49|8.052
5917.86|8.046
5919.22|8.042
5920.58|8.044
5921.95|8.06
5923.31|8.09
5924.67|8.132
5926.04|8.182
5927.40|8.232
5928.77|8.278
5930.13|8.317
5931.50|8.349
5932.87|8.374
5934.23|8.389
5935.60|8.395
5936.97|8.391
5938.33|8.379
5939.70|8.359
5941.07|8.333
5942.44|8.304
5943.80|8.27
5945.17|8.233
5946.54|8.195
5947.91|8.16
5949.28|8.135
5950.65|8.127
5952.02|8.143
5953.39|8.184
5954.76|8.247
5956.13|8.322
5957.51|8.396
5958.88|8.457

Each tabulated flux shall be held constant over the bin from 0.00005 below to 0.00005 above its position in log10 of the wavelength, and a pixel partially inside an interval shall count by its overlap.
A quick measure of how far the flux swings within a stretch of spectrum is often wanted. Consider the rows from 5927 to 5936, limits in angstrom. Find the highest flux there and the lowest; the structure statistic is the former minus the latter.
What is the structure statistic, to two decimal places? 0.16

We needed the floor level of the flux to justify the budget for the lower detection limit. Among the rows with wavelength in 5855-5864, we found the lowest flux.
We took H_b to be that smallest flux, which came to 8.133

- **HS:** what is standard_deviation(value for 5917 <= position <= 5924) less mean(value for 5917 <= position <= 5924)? -8.04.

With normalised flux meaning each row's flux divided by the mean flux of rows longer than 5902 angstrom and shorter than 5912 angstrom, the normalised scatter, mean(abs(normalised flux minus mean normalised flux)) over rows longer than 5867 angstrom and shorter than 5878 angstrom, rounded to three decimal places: 0.003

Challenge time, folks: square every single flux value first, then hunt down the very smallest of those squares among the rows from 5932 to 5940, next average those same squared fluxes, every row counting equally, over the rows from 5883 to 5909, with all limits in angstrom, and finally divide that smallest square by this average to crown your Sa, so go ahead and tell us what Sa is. 1.3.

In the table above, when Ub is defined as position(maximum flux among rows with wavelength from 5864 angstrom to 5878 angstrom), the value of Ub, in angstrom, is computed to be 5871.71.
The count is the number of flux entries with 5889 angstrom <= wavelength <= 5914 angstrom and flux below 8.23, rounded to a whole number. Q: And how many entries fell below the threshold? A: 19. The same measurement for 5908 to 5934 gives 14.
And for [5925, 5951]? 5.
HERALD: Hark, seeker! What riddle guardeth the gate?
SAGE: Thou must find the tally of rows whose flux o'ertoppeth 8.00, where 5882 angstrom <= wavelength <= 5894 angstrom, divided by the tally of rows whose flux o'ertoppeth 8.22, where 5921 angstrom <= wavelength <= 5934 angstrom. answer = 0.0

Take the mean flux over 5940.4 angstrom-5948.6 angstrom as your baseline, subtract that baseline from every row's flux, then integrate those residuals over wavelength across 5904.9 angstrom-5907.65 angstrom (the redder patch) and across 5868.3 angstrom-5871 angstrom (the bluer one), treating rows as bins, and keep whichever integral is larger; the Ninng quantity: 0.2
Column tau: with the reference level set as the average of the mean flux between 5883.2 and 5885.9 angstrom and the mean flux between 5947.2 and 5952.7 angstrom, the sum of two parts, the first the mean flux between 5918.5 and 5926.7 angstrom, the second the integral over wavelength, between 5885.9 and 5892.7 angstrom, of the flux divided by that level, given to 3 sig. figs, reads 14.0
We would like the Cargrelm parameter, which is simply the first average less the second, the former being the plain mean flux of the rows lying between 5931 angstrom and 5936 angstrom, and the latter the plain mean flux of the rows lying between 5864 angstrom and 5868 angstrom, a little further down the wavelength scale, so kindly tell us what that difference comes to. 0.1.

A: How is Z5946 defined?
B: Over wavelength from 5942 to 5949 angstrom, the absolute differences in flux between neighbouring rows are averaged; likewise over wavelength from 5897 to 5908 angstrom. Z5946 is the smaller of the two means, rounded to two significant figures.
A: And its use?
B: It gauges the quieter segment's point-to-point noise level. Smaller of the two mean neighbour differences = 0.036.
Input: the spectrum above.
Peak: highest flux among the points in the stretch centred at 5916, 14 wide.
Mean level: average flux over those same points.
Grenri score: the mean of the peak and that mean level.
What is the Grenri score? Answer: 8.05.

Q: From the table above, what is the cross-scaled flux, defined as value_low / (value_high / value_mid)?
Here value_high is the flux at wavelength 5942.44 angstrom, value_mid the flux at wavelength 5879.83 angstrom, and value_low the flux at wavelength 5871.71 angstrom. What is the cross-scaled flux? 8.1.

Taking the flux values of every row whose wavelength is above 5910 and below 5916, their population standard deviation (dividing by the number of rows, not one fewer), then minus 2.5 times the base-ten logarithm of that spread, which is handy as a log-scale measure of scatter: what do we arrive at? 5.5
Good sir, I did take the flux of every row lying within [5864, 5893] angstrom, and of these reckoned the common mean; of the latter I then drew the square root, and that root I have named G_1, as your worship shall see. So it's 2.79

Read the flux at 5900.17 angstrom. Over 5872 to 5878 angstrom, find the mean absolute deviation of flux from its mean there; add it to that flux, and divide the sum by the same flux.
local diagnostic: 1.00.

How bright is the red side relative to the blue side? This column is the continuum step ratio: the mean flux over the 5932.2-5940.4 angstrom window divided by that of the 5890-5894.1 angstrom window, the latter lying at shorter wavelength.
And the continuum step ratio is 1.27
